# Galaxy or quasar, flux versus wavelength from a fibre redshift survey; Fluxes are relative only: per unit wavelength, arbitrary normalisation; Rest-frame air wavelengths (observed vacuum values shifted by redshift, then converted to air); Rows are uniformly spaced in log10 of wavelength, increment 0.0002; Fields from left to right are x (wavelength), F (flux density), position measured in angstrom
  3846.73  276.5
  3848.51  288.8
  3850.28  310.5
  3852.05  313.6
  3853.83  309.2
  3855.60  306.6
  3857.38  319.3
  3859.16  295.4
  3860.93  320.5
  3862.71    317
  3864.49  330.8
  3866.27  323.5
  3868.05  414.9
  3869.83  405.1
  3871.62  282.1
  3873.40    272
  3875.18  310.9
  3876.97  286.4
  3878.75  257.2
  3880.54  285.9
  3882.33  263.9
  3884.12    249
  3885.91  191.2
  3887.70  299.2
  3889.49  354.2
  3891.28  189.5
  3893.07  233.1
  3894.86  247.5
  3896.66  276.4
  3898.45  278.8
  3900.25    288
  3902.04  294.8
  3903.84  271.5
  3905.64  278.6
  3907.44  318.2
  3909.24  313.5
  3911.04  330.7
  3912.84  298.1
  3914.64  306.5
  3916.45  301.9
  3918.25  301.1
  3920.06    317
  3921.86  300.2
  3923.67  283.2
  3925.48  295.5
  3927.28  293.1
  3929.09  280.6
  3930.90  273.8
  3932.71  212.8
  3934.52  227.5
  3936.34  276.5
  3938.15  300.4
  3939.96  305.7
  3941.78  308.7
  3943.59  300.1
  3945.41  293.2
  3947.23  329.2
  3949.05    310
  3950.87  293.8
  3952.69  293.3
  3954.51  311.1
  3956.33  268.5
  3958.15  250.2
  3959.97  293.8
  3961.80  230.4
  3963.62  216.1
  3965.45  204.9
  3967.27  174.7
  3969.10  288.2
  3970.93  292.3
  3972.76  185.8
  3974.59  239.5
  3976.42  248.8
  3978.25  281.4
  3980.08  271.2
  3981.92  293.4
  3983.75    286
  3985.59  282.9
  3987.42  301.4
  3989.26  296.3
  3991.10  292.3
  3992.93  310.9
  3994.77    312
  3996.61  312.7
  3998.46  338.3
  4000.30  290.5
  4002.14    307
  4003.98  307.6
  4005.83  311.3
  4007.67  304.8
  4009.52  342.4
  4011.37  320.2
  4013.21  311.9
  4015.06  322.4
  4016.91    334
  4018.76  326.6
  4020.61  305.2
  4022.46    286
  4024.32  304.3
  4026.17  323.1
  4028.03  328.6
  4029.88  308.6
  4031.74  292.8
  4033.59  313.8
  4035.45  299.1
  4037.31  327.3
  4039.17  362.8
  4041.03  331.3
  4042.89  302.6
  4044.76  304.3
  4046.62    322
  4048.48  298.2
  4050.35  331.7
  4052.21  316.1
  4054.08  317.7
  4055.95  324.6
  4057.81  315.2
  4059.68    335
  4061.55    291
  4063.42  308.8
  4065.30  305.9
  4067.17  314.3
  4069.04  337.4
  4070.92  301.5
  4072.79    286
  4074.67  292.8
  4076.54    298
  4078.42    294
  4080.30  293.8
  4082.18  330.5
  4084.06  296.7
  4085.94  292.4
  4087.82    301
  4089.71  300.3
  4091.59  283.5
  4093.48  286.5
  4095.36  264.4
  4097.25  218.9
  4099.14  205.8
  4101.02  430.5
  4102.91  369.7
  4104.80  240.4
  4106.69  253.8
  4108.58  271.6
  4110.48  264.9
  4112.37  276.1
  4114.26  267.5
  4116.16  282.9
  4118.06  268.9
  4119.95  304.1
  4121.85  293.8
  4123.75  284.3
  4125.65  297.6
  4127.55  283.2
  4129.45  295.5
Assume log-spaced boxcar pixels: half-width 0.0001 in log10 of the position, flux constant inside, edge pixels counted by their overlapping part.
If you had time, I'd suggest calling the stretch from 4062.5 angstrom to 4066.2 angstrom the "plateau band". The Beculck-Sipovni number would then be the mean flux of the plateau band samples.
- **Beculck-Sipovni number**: 307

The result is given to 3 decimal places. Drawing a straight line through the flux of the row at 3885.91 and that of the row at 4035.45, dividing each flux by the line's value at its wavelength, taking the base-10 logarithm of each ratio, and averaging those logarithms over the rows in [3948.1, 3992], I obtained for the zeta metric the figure 0.020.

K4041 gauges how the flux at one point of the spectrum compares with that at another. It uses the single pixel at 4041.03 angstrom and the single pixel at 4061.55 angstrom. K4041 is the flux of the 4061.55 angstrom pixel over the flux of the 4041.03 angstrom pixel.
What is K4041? 0.88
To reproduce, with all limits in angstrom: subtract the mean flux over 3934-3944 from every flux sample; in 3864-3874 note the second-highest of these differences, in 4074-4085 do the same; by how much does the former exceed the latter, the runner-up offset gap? 107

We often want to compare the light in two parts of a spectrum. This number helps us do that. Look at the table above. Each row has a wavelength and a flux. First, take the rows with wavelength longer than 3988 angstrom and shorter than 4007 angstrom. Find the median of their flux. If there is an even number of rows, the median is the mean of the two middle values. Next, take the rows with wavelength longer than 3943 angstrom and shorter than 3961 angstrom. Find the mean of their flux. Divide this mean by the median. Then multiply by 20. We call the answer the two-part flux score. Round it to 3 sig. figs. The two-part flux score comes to 19.0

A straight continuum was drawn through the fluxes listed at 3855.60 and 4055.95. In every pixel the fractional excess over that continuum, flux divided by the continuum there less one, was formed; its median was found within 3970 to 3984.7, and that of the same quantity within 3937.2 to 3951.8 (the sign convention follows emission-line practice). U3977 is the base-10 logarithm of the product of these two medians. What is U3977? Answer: -2.3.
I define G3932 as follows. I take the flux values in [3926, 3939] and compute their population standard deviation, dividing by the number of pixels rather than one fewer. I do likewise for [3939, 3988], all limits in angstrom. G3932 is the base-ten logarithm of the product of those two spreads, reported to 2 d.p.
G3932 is 3.08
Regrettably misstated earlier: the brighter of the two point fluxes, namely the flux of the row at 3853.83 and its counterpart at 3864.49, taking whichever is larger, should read 331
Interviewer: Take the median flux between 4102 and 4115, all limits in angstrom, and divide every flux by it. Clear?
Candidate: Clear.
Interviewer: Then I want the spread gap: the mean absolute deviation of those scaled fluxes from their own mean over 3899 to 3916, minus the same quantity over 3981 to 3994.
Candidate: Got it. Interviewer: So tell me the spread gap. 0.031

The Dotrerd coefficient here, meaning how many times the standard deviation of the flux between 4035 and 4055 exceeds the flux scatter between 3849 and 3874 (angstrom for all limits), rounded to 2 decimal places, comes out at 0.47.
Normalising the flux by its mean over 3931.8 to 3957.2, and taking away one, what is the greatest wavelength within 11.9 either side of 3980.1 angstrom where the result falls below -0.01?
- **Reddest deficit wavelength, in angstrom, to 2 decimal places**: 3985.59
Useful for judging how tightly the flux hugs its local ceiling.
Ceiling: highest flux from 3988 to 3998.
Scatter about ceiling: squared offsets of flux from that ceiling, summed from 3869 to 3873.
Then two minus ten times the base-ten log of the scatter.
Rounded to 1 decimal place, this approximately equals -37.8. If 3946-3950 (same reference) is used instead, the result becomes -22.5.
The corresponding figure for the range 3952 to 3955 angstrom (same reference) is -23.8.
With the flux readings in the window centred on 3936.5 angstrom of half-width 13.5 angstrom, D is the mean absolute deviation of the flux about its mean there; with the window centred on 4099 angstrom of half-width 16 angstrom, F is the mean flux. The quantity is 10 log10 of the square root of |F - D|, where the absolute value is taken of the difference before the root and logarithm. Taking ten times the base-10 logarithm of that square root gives 12.1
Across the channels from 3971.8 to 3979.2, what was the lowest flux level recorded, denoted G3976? 185.8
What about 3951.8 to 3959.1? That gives 250.2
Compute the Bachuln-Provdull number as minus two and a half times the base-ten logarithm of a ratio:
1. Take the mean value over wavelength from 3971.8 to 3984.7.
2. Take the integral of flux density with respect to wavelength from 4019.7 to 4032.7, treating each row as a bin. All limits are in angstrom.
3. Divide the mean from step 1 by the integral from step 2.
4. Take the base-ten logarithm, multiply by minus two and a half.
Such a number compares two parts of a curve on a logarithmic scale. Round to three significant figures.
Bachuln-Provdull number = 2.97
